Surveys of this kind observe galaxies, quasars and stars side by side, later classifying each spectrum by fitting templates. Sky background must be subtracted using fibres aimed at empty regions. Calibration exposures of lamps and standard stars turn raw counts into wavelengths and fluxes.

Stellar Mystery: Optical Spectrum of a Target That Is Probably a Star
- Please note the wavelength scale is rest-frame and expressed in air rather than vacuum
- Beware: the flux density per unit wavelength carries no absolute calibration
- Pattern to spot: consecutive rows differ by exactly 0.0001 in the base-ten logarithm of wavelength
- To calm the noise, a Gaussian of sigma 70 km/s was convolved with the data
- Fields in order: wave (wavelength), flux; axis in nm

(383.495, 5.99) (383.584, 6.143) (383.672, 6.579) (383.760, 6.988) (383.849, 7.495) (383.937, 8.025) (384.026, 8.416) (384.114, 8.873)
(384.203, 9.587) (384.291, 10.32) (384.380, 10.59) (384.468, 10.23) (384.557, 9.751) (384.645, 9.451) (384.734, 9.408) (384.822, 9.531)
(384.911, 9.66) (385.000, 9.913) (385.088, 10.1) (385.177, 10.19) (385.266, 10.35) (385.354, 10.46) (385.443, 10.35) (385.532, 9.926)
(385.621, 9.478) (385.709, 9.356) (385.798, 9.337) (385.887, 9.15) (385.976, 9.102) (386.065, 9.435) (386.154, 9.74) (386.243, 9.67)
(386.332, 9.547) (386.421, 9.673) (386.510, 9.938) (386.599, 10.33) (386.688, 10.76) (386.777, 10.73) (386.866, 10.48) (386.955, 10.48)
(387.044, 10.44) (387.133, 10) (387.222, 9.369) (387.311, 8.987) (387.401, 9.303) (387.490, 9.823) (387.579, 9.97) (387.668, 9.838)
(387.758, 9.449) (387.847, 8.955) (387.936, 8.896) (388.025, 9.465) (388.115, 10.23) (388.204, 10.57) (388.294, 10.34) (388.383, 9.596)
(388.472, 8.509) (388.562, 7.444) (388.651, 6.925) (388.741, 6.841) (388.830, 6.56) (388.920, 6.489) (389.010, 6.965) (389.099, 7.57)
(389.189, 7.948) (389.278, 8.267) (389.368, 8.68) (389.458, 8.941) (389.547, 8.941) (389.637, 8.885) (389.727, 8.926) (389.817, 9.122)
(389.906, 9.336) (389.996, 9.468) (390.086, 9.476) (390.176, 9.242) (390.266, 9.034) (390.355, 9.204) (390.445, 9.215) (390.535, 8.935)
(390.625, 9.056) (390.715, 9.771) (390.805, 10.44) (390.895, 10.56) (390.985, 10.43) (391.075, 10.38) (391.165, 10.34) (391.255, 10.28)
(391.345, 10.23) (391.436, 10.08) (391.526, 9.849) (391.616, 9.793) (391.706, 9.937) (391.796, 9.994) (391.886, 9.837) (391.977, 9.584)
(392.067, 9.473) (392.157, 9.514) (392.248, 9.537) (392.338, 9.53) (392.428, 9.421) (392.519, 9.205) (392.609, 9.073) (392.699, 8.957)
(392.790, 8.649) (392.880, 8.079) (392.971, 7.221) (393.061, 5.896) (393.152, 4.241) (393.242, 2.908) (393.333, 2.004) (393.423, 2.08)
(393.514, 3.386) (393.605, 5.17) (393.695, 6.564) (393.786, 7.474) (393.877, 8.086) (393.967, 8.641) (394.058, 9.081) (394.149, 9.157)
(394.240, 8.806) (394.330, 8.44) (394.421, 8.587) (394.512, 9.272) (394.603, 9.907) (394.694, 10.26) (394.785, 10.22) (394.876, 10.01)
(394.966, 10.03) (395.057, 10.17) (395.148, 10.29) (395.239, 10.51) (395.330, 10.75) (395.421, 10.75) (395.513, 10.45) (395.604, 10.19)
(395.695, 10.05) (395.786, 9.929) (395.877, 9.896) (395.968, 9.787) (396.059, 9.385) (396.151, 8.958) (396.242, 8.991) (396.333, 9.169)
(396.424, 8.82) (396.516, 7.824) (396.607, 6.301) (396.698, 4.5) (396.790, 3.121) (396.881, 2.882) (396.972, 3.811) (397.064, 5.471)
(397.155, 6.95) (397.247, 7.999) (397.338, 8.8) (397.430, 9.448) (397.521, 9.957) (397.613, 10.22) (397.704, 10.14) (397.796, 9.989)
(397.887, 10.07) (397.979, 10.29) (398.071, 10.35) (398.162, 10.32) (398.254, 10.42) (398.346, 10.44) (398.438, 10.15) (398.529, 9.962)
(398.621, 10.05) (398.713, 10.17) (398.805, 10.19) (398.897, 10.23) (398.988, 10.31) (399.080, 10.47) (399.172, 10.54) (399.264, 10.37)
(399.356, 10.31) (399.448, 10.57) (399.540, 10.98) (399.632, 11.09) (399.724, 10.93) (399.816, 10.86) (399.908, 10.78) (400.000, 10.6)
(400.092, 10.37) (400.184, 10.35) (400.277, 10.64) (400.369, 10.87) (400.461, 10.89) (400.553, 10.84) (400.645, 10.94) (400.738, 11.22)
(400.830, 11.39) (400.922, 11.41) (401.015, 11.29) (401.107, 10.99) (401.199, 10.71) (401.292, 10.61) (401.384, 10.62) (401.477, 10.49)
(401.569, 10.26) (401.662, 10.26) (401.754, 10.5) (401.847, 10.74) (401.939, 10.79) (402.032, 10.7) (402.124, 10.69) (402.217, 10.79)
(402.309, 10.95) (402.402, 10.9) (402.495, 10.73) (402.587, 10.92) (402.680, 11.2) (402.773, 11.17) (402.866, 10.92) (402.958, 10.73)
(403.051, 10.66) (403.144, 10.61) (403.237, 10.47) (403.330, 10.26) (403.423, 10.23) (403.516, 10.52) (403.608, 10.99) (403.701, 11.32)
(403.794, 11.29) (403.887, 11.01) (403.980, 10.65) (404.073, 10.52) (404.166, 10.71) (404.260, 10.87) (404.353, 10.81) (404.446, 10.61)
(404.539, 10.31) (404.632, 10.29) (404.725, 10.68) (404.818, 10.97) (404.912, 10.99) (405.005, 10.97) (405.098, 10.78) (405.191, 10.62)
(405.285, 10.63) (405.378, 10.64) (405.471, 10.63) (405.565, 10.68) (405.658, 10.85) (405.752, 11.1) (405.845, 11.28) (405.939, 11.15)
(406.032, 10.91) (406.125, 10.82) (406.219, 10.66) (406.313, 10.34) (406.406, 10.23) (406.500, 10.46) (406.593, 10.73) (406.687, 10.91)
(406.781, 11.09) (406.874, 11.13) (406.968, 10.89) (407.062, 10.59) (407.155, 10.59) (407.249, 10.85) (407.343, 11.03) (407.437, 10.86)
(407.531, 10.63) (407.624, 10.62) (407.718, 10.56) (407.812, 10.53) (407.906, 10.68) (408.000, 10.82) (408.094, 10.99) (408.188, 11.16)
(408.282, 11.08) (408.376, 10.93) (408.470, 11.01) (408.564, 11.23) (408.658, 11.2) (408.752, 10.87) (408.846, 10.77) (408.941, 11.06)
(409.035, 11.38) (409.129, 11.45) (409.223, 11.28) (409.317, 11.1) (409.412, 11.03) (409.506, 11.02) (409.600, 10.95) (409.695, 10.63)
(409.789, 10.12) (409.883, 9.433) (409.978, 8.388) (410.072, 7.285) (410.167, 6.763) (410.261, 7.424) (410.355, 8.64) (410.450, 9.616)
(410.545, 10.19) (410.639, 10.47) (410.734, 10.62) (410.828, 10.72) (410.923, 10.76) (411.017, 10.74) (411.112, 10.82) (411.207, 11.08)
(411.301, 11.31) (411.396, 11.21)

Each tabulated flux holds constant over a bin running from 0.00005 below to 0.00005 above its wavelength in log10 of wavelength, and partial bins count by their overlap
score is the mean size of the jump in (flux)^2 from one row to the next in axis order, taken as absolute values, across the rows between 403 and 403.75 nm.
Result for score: 5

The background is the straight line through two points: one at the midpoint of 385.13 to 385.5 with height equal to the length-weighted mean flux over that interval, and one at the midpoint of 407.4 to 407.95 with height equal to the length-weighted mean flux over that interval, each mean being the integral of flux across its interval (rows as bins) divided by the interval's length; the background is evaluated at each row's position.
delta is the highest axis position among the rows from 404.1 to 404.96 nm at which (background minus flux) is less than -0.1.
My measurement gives 404.912 nm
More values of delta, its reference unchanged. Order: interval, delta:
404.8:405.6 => 405.098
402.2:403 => 402.958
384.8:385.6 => 385.354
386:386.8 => 386.777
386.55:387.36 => 387.044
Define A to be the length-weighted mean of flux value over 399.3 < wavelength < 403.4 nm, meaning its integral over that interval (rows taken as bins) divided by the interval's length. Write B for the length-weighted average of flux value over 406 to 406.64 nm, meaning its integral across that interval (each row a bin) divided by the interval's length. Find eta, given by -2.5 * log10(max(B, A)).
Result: -2.580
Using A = 10.8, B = 10.6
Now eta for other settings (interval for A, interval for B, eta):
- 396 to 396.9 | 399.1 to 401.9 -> -2.578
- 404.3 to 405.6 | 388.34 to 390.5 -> -2.572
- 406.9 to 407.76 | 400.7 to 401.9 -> -2.584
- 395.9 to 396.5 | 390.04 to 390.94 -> -2.444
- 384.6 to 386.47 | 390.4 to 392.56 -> -2.479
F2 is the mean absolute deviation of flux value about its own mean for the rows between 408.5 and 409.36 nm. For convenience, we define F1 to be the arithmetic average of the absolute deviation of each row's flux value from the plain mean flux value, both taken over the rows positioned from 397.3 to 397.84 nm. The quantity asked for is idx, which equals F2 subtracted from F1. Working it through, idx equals 0.2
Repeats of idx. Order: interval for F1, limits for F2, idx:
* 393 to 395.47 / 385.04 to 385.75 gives 2.0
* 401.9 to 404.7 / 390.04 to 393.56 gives -1.5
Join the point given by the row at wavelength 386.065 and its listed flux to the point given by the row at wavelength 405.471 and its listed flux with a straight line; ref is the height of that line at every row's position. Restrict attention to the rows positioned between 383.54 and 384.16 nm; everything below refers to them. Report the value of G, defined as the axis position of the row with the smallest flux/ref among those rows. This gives 383.584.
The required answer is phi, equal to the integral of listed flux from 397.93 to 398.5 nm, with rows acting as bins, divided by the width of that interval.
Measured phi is 10.3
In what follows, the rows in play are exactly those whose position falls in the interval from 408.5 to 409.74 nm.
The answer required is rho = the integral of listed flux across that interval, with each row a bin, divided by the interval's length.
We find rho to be 11.1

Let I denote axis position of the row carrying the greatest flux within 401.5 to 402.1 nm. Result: 401.939 nm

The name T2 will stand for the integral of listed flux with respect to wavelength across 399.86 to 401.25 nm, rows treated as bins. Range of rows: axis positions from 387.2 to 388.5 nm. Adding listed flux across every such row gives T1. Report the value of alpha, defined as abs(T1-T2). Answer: 128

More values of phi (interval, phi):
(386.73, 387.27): 10.3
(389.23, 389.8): 8.8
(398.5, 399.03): 10.2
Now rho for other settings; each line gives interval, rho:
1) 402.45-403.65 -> 10.7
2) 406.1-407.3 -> 10.7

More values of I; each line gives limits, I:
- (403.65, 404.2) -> 403.701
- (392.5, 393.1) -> 392.519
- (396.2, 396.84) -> 396.333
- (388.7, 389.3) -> 389.278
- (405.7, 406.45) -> 405.845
